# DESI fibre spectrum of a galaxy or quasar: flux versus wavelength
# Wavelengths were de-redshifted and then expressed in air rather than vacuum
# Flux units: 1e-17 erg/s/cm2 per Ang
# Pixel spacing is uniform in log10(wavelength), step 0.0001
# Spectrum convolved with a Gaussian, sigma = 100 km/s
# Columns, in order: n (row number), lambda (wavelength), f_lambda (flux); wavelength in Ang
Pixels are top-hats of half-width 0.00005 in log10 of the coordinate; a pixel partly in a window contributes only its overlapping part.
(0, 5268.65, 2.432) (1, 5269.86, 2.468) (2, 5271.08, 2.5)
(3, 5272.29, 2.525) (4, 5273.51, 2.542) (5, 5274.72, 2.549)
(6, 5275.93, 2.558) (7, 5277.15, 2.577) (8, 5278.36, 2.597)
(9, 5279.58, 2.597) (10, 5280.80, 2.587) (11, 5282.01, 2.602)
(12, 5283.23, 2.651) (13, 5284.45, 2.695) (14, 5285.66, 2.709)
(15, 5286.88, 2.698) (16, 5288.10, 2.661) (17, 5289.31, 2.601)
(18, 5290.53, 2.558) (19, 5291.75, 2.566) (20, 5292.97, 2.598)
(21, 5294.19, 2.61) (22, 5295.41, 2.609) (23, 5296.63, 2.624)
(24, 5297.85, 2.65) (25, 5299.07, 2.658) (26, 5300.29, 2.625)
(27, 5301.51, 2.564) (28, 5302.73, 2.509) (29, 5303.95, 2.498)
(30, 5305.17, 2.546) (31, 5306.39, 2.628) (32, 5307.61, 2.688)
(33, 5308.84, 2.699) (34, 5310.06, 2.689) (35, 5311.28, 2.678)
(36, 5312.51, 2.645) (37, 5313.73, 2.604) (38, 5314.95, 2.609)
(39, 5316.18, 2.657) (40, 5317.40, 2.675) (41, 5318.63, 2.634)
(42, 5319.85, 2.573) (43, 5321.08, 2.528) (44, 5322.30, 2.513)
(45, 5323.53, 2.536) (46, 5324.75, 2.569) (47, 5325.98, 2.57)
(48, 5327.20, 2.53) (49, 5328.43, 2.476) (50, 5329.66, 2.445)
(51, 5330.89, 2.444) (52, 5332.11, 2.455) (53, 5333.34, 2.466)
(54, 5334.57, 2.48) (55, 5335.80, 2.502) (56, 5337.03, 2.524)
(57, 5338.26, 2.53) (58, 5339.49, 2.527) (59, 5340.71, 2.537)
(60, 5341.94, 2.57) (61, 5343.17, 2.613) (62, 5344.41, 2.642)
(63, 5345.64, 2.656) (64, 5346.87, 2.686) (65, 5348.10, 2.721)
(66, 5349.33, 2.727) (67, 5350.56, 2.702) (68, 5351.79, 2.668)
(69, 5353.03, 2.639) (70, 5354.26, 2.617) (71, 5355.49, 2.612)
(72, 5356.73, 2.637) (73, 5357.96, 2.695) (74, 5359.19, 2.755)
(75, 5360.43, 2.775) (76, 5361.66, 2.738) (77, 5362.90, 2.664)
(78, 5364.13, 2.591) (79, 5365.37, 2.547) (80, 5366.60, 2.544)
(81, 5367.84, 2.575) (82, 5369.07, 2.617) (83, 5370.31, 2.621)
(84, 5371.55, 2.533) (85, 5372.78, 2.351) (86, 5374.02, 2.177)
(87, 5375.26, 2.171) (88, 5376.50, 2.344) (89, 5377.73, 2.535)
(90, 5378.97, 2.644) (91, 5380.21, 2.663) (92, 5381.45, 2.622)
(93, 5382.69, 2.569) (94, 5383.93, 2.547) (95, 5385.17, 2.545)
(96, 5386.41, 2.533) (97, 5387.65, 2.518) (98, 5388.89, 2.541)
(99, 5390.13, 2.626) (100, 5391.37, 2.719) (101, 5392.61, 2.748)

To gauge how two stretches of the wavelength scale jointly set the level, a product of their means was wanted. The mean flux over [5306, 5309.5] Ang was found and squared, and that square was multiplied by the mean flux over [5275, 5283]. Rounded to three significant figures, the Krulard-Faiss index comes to 18.5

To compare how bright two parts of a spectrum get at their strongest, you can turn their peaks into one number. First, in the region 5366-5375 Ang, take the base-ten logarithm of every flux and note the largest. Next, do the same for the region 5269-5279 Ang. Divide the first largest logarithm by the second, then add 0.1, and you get 1.11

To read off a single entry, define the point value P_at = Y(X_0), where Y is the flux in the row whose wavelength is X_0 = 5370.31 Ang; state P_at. 2.621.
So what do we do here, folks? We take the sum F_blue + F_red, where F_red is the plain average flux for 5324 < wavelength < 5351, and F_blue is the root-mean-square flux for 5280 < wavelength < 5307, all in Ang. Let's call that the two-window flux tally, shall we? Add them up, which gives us 5.17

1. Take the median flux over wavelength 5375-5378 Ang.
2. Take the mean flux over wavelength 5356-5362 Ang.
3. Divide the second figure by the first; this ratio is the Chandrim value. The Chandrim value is 1.16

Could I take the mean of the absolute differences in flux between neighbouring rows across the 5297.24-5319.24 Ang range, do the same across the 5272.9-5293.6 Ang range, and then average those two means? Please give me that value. 0.029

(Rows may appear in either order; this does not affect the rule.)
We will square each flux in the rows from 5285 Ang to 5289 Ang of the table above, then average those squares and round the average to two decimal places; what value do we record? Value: 7.23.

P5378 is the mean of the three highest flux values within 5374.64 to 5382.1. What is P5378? 2.64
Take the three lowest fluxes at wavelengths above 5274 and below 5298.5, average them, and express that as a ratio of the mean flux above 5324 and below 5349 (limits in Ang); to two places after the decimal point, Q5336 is 1.00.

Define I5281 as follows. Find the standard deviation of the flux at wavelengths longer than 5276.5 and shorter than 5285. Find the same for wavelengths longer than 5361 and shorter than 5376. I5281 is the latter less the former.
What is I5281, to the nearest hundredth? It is 0.14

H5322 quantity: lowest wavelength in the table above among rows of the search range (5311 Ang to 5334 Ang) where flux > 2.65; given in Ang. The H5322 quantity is 5311.28 Ang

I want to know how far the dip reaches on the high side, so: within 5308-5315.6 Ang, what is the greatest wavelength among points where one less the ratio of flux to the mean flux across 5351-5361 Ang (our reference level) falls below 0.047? 5314.95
